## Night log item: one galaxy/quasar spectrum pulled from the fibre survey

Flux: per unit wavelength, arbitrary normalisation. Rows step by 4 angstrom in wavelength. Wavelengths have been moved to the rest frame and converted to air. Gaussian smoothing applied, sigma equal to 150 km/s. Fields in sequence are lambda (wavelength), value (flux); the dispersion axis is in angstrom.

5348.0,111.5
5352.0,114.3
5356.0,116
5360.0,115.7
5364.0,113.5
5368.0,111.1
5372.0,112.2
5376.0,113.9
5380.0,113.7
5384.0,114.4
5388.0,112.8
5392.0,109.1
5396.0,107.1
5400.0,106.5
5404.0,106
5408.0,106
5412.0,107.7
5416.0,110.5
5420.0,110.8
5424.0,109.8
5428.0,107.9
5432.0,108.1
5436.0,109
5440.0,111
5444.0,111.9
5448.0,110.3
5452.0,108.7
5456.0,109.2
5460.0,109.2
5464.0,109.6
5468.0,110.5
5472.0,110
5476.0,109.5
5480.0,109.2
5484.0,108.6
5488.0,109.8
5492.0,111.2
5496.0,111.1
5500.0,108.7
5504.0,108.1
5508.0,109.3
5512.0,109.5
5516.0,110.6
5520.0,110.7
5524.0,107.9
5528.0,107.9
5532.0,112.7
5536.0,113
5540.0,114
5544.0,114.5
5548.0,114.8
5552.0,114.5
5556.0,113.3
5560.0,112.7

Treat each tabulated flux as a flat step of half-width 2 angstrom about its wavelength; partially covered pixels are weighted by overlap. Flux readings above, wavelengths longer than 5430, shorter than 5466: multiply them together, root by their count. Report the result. 110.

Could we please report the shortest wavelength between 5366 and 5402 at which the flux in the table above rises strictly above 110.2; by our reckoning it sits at 5368.0 angstrom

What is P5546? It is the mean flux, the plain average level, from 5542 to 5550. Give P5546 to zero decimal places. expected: 115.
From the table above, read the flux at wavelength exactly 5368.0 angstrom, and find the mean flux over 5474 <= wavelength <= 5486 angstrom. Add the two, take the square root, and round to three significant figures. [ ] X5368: 14.8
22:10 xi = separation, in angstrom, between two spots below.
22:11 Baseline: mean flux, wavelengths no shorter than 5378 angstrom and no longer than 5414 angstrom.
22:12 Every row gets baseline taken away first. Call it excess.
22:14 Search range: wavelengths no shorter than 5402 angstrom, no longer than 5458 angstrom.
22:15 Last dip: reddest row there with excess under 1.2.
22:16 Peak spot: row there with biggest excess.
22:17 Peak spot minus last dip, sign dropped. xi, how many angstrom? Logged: 12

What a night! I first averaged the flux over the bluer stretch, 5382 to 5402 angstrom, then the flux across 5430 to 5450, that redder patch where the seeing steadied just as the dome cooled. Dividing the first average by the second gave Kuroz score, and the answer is 1.00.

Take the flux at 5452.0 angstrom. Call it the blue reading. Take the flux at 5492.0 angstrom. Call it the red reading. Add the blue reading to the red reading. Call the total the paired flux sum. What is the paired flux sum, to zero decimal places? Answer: 220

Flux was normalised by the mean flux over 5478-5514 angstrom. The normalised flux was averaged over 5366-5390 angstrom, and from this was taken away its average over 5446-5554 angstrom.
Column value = 0.023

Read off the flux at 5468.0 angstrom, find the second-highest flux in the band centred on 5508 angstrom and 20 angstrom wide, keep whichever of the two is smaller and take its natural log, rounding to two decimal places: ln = 4.70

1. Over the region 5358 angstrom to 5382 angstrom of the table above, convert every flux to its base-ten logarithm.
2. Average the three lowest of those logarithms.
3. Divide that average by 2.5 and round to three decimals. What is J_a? 0.820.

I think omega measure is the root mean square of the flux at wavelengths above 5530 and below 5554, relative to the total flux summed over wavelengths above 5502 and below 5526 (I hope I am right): 0.174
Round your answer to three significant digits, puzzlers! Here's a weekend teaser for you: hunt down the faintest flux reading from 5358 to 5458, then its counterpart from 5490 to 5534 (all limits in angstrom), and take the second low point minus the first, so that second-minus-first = 1.90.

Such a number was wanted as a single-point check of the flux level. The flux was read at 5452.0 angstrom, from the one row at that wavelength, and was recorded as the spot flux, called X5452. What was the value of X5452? 108.7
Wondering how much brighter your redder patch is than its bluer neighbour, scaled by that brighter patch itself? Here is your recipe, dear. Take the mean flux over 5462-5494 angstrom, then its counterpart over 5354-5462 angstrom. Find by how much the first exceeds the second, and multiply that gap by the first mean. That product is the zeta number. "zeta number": -71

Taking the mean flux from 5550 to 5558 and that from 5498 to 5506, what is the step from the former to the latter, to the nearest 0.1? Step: -5.5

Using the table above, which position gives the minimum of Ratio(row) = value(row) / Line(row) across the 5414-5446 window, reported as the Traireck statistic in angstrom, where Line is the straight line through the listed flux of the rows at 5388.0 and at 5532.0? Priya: 5428.0 angstrom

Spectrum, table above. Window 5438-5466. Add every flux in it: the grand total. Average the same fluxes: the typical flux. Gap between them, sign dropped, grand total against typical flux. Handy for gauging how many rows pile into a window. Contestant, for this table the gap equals 660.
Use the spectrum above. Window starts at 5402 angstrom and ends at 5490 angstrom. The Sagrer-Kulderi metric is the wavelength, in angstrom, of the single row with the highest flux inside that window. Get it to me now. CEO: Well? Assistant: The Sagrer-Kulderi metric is 5444.0 angstrom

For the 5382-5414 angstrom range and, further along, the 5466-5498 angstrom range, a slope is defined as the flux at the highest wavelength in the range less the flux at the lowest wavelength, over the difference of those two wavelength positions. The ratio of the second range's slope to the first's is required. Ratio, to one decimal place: -0.1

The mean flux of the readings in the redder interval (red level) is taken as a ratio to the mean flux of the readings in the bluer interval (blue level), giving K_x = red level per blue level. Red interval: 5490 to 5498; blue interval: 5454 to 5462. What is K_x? 1.02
